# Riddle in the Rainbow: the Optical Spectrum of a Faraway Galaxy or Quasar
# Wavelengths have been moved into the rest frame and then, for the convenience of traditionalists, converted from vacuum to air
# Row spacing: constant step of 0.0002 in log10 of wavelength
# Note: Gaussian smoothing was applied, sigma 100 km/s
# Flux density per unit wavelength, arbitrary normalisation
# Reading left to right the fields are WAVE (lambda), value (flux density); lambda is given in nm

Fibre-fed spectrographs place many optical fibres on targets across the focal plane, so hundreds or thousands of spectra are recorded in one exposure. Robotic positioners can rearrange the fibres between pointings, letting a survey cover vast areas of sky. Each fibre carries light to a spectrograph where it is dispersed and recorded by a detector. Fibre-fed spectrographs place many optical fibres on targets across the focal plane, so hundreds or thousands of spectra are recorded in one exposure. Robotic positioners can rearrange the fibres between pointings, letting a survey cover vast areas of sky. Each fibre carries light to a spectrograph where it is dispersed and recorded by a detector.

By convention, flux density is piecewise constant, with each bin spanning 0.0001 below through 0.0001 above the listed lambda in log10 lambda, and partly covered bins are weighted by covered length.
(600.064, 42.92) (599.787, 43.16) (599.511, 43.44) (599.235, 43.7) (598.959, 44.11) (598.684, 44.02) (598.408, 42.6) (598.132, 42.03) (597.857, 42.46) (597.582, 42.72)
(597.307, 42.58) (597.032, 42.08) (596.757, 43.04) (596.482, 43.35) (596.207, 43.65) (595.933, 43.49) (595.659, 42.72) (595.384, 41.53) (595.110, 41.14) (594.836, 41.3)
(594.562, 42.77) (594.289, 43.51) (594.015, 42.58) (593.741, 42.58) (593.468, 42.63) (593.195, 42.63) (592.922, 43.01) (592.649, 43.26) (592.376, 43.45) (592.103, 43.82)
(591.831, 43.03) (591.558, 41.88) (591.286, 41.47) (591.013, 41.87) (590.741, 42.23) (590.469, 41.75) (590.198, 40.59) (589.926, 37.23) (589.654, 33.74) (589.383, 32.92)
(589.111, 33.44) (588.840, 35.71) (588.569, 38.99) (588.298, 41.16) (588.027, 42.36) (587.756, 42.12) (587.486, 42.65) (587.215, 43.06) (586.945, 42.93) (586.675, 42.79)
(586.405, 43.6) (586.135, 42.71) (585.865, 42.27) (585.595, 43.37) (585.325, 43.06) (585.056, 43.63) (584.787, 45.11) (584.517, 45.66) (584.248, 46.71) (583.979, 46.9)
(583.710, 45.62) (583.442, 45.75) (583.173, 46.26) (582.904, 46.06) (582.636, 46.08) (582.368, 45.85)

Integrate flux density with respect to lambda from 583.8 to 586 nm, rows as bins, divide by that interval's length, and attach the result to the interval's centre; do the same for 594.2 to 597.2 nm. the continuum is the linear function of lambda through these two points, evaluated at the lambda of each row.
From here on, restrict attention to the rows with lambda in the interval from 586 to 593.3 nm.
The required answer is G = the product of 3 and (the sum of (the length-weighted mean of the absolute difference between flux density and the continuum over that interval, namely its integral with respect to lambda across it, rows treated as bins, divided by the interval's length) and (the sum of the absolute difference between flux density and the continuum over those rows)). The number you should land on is 241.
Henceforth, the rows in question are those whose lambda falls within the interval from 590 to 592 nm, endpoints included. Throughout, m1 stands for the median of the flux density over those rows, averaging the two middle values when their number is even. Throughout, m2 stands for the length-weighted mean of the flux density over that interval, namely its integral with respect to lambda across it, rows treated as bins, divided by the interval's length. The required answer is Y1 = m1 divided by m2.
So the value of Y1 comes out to 1.00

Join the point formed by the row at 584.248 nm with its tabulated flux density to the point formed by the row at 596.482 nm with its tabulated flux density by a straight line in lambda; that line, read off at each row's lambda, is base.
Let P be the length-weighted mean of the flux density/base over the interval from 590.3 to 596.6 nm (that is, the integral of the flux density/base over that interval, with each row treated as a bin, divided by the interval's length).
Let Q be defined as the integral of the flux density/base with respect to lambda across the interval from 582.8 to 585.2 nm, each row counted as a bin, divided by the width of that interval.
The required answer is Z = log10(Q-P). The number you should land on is -1.9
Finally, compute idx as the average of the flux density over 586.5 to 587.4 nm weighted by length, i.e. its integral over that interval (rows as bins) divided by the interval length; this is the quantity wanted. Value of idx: 43.0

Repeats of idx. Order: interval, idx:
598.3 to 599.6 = 43.6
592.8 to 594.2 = 42.7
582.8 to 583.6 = 46.0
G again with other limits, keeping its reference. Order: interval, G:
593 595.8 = 21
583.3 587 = 58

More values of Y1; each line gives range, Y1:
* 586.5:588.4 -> 1.00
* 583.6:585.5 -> 1.01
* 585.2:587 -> 1.00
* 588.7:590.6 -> 0.98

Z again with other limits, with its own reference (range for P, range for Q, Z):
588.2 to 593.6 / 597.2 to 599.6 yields -1.0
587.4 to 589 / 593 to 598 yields -1.0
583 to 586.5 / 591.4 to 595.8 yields -2.2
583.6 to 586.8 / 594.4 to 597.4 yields -1.6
